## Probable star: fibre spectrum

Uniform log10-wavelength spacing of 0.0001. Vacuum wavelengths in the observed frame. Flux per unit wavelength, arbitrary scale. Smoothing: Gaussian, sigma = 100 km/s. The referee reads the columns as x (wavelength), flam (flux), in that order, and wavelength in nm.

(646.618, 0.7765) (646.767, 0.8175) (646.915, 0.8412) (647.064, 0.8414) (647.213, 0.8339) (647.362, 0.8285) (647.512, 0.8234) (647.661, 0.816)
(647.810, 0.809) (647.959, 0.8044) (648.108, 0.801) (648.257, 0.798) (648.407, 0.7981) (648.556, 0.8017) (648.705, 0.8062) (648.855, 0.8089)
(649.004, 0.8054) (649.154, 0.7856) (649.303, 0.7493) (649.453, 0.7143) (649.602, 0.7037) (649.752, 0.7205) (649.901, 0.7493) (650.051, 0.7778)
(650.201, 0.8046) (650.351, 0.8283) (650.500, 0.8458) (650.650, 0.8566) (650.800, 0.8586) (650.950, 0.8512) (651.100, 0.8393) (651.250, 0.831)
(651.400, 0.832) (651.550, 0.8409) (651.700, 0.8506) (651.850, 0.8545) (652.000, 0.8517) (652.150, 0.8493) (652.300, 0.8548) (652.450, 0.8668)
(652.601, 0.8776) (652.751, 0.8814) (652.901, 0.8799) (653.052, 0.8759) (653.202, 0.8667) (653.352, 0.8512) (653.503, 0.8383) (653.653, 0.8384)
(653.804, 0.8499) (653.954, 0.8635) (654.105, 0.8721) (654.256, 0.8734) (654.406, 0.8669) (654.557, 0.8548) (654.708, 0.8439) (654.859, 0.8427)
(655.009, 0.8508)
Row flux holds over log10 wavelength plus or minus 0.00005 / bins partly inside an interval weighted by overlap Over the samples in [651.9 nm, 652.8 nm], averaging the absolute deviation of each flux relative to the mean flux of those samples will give 0.0117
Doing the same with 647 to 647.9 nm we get 0.0092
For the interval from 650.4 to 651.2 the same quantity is 0.0062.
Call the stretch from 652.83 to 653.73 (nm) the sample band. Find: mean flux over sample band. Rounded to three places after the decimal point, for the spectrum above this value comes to 0.858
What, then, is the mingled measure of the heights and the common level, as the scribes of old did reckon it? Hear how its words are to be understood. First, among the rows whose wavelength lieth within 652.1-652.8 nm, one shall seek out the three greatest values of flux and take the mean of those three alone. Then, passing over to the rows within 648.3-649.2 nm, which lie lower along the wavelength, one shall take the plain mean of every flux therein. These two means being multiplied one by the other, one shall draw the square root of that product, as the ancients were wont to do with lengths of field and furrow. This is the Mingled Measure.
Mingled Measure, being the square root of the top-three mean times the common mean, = 0.837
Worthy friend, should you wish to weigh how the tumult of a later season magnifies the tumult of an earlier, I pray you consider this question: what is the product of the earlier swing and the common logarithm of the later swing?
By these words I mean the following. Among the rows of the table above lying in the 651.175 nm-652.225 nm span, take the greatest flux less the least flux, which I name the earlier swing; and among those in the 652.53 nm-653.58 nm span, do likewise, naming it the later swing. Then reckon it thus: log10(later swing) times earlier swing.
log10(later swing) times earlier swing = -0.03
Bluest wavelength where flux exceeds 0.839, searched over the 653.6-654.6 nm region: 653.804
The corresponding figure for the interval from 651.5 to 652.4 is 651.550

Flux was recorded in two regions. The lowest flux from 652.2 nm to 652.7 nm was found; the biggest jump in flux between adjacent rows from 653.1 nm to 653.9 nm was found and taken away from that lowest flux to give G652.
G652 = 0.839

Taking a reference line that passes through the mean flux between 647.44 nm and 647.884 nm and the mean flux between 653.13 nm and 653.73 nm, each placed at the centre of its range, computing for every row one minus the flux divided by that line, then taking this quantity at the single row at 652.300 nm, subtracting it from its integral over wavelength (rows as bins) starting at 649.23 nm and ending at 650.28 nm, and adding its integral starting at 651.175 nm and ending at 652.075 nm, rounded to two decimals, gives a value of 0.11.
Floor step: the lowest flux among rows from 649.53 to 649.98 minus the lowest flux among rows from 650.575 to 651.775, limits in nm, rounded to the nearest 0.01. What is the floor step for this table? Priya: -0.13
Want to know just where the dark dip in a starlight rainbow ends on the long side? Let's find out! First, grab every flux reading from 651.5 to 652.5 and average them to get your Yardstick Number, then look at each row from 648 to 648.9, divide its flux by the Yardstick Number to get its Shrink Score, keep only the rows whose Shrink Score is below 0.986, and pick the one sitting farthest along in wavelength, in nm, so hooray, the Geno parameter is 648.855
